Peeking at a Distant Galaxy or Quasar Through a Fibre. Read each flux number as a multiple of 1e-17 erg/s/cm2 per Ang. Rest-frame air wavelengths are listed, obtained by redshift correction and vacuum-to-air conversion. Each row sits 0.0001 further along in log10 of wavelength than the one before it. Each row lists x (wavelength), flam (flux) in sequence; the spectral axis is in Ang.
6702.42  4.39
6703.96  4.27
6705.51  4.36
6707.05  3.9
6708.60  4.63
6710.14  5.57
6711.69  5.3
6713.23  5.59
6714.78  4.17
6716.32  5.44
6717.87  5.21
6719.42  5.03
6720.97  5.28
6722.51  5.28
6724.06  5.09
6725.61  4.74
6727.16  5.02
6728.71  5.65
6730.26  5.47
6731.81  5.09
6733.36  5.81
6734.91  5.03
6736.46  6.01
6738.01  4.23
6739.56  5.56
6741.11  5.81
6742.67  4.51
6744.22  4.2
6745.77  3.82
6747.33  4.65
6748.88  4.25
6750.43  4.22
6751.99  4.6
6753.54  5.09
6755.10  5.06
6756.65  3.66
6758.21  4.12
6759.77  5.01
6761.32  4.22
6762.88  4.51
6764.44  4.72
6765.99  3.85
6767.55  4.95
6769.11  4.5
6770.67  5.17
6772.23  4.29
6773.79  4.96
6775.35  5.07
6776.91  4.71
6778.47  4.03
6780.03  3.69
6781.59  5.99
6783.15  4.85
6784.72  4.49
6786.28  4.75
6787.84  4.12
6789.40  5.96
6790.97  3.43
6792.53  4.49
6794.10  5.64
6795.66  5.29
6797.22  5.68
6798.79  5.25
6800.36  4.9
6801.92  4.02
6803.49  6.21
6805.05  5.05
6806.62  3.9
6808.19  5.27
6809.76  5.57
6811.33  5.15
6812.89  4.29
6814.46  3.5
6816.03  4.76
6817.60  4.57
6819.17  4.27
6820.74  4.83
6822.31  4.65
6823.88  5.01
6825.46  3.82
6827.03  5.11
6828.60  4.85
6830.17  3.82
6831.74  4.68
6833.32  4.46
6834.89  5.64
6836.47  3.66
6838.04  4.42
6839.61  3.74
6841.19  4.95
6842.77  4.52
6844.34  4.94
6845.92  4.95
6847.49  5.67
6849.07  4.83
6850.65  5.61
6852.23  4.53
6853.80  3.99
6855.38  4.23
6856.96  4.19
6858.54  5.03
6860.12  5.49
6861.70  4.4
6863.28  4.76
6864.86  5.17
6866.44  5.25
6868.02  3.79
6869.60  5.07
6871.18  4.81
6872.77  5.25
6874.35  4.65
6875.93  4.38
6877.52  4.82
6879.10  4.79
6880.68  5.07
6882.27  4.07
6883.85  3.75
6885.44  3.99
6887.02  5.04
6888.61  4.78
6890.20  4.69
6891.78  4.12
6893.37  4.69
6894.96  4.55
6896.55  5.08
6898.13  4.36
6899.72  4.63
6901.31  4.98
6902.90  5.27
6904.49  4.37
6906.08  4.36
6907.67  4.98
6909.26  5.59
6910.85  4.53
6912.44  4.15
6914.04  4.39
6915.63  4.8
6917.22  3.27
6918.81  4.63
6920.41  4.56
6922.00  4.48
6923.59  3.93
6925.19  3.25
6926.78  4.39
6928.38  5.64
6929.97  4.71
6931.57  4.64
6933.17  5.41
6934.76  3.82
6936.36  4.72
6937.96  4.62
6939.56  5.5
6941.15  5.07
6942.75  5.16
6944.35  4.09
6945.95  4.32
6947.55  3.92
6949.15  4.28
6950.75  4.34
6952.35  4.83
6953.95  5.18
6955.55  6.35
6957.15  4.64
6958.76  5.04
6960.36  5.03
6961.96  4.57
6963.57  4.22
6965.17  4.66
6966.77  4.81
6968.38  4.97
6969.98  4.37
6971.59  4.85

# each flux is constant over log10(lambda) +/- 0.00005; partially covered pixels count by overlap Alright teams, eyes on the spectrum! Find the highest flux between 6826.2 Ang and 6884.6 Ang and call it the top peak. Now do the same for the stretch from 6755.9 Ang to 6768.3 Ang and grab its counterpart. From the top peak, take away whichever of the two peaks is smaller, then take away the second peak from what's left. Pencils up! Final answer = -4.35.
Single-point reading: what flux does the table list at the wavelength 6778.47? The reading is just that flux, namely 4.03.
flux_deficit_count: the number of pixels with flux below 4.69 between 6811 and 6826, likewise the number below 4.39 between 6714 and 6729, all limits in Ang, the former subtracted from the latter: -5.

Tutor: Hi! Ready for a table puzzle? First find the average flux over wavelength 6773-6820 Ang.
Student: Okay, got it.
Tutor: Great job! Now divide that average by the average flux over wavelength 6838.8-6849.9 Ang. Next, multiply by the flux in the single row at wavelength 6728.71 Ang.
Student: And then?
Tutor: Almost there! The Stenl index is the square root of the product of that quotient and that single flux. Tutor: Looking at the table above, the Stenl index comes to 2.38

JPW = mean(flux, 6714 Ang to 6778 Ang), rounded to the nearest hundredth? 4.83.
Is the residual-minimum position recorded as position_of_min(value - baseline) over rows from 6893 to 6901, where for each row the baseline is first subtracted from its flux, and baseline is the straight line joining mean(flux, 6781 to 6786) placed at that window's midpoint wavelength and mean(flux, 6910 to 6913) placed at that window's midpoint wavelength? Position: 6898.13 Ang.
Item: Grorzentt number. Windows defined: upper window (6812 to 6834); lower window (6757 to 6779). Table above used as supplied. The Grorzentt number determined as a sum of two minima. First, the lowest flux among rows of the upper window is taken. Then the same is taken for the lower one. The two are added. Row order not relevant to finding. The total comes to 7.35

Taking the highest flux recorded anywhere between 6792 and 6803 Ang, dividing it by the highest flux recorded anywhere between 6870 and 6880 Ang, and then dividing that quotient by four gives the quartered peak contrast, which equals 0.270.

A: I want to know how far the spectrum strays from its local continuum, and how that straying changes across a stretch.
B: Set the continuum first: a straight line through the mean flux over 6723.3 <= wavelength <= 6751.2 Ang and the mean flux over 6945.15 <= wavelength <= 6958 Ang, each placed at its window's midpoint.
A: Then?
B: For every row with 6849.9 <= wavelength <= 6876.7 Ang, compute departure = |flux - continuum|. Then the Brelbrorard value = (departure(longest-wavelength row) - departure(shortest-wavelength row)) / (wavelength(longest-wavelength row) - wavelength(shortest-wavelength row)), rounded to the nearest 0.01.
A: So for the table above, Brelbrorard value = -0.01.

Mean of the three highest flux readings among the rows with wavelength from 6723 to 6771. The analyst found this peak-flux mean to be 5.88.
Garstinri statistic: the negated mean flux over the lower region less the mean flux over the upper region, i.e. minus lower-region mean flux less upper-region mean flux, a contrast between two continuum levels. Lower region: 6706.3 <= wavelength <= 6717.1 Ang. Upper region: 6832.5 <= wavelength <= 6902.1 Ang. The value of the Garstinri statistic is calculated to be -9.62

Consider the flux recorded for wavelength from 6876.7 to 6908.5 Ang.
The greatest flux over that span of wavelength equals 5.27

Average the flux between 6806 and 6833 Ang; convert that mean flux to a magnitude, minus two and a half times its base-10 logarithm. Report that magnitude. -1.655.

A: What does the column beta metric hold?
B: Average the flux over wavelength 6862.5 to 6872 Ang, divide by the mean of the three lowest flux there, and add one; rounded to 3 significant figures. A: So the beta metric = 2.08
